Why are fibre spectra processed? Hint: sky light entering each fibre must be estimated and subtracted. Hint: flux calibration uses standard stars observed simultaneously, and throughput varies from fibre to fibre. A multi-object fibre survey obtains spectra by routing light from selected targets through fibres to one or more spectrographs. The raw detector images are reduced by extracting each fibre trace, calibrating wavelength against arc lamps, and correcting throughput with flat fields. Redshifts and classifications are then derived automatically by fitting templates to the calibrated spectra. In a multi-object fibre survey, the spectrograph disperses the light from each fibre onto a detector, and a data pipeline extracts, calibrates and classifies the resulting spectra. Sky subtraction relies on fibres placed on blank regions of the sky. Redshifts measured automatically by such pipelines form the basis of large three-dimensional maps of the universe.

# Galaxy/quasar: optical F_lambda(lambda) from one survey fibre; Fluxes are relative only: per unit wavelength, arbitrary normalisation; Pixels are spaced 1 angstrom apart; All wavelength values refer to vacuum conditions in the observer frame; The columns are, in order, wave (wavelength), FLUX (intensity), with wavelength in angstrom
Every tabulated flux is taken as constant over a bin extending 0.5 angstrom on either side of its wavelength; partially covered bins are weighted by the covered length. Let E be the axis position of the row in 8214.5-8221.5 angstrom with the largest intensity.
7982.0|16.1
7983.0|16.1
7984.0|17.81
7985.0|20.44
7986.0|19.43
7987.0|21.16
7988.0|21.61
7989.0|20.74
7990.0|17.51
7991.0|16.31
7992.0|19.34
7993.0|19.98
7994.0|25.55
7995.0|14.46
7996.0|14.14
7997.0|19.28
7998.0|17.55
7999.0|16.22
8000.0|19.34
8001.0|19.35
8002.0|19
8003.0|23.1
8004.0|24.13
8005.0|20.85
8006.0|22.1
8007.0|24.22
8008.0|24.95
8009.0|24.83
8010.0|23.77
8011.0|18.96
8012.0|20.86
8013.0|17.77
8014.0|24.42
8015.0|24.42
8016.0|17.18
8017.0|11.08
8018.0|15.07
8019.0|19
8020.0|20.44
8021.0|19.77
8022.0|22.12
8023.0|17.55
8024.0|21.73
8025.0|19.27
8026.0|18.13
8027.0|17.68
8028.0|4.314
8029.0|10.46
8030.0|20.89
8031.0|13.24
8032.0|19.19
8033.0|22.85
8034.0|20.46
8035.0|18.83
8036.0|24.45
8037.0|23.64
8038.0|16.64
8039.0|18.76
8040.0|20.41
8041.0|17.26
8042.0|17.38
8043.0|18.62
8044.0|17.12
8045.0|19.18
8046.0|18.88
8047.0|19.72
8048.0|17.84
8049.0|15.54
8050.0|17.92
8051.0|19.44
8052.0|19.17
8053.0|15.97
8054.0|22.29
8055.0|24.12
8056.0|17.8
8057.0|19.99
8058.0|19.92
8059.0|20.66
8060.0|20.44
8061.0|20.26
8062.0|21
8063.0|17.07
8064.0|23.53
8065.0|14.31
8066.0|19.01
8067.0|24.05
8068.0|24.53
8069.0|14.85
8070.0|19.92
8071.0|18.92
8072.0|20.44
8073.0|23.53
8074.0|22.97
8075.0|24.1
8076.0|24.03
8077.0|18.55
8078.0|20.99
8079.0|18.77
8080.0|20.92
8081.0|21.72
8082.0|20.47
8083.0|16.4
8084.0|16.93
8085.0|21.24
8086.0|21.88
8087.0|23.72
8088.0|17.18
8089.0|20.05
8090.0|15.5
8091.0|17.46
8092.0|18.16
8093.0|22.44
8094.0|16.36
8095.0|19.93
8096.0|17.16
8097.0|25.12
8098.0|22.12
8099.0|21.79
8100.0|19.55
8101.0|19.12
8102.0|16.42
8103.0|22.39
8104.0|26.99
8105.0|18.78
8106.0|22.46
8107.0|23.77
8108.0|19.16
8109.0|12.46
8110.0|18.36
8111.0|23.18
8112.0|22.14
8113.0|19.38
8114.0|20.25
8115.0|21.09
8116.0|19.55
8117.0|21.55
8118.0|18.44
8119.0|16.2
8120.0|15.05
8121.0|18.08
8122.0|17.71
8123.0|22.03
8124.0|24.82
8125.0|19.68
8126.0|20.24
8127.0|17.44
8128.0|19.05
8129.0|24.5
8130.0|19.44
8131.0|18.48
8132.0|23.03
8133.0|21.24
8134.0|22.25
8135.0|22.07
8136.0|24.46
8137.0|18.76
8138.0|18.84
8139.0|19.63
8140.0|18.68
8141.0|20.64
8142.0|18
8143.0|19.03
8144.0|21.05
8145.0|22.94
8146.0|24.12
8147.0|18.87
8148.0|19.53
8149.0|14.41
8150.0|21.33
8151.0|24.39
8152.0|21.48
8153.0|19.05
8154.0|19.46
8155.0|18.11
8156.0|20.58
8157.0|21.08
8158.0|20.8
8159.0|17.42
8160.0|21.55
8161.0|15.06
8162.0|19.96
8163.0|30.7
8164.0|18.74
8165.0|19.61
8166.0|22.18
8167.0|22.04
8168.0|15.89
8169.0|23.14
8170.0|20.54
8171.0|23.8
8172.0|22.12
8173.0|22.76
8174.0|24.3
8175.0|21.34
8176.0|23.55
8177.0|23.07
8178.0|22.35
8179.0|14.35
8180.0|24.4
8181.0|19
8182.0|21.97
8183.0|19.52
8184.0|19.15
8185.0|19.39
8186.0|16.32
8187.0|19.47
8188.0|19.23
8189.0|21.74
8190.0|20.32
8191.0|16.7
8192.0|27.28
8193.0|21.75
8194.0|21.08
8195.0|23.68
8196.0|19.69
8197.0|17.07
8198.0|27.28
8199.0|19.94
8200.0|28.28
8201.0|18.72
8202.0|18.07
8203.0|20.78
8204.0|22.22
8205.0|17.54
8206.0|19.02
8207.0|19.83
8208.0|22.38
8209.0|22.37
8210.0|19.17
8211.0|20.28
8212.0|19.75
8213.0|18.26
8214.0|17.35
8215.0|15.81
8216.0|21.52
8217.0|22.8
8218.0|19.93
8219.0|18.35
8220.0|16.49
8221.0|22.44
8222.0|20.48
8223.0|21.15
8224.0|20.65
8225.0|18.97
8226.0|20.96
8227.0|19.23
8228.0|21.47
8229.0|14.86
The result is 8217.0 angstrom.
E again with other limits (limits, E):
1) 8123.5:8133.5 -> 8124.0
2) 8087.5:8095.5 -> 8093.0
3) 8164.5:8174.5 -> 8174.0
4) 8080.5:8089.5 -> 8087.0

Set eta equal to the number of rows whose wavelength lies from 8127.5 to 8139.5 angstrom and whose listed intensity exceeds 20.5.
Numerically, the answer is 6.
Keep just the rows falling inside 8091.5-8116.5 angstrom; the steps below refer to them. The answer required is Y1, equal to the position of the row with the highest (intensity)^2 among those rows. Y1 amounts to 8104.0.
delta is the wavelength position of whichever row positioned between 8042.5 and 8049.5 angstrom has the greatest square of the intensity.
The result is 8047.0 angstrom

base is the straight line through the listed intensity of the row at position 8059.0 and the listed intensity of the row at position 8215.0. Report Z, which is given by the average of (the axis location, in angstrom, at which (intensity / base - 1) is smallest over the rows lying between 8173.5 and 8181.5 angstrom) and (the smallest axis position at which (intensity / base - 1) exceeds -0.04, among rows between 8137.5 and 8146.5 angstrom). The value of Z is 8158.5 angstrom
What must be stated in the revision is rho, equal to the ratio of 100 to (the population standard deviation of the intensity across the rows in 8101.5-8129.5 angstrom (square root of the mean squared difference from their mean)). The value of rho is 32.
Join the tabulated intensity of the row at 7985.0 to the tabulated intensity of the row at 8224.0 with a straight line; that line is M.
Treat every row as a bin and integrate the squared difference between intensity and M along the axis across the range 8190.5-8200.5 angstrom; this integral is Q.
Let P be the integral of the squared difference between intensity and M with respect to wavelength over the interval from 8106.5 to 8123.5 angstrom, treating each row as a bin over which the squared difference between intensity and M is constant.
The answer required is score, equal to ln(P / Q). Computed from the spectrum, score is -0.1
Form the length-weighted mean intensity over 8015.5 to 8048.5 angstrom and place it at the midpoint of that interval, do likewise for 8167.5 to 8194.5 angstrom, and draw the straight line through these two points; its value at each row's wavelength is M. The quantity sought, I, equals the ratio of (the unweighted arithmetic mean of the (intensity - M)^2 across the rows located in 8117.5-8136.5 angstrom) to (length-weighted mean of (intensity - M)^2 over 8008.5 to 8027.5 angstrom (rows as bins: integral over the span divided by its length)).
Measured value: 0.50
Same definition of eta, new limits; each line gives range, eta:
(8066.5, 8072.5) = 2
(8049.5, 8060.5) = 3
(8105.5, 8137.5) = 14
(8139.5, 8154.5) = 7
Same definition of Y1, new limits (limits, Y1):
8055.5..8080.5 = 8068.0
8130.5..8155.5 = 8136.0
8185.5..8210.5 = 8200.0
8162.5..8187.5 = 8163.0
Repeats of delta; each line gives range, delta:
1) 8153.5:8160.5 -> 8160.0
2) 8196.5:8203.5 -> 8200.0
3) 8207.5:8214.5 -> 8208.0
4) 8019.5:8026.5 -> 8022.0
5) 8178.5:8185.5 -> 8180.0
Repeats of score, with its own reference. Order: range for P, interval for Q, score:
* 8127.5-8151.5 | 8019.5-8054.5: -1.4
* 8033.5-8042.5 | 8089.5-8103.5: -0.6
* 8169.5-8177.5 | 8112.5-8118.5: 1.7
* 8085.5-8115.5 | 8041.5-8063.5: 0.8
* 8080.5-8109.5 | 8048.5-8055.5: 1.5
